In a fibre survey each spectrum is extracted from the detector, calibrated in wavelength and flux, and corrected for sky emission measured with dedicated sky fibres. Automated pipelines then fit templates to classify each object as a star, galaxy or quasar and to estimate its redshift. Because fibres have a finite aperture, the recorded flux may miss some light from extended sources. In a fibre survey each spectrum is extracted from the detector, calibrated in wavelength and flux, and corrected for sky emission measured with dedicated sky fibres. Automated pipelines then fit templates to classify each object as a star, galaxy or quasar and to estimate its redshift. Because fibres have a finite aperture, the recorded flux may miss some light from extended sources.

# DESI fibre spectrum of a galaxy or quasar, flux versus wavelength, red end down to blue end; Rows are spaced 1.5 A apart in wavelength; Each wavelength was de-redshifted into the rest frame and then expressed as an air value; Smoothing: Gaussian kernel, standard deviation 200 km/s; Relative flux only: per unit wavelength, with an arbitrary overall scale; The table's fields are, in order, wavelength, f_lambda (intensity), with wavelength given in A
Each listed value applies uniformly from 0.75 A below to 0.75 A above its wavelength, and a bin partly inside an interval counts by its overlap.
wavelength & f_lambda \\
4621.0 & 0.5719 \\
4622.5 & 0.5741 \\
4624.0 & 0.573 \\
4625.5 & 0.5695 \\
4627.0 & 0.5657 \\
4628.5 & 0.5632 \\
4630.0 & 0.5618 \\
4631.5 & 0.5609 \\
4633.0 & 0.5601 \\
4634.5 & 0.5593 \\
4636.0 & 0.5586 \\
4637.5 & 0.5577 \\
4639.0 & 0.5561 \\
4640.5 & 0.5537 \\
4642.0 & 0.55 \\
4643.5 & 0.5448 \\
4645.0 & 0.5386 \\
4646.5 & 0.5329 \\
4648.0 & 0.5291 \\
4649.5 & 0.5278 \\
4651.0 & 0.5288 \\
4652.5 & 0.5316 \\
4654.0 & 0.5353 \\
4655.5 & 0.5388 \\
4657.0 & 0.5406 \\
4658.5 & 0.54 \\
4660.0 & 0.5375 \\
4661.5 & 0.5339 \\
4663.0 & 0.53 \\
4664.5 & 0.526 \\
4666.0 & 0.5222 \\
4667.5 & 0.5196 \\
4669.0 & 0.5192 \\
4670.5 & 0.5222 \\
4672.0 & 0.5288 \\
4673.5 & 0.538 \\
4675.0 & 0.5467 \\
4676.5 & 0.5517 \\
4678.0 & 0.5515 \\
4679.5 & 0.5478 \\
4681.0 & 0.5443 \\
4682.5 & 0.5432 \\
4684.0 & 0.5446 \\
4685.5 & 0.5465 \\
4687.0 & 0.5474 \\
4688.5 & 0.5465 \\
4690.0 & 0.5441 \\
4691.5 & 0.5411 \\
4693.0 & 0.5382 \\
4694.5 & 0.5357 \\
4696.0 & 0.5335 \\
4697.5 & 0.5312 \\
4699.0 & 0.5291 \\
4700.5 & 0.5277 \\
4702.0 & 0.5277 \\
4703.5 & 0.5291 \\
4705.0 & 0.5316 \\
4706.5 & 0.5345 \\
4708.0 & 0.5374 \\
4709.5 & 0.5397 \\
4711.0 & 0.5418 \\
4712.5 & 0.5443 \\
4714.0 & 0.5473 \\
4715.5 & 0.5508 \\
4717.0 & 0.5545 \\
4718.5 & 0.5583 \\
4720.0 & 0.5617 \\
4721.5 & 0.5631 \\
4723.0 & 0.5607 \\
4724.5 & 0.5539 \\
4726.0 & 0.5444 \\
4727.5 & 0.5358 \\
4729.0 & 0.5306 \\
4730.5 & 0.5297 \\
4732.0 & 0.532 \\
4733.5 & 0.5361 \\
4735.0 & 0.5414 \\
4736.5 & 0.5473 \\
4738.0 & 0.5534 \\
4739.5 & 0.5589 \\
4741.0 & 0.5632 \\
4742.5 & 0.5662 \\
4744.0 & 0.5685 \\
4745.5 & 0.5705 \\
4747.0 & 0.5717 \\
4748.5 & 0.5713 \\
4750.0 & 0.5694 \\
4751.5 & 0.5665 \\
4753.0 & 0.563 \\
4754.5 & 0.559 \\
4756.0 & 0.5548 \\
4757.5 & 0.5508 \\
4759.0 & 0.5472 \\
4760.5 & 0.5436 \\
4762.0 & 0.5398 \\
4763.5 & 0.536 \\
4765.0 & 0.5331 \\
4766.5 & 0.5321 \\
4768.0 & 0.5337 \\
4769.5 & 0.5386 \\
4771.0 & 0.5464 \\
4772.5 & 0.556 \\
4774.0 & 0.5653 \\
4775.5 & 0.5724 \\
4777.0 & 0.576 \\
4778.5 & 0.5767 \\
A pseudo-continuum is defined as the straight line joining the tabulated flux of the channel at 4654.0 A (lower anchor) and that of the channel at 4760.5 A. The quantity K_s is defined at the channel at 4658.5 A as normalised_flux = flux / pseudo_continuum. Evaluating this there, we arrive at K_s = 1.01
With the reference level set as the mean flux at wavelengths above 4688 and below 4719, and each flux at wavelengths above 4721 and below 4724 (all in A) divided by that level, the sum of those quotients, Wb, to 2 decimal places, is 2.08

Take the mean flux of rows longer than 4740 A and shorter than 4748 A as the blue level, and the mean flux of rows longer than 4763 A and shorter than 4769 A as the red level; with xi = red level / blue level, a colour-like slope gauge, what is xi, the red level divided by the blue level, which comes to 0.94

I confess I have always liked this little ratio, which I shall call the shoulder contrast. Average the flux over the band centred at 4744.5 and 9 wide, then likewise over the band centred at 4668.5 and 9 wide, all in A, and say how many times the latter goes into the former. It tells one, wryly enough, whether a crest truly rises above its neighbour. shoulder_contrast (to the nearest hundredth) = 1.09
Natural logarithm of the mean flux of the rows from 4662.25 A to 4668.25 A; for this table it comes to -0.645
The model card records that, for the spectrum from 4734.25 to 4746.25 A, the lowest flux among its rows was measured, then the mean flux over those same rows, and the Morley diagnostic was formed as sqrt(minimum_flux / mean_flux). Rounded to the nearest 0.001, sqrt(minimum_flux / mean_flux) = 0.984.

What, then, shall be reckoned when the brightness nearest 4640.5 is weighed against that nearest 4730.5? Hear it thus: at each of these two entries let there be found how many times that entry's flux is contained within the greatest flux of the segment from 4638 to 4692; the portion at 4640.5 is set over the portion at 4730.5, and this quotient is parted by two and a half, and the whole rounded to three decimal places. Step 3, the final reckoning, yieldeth 0.383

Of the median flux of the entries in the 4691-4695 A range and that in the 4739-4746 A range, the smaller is 0.538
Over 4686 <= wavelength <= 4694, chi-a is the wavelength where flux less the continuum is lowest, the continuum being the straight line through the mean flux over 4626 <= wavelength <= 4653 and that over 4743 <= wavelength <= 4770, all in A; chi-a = 4693.0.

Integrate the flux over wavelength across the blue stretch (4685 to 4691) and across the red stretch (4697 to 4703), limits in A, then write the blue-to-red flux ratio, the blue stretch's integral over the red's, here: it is 1.03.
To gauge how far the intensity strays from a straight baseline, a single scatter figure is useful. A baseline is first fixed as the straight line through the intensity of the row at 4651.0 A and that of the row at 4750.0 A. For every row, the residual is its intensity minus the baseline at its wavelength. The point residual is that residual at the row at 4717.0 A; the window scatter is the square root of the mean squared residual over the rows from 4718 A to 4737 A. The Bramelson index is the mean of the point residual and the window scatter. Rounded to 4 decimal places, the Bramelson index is 0.0093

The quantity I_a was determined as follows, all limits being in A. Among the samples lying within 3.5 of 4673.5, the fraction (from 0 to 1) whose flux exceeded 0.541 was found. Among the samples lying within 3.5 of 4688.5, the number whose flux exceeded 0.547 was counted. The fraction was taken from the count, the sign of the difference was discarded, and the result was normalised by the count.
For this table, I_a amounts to 0.60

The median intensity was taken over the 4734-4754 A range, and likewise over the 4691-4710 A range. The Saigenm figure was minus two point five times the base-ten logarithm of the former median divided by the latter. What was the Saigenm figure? -0.065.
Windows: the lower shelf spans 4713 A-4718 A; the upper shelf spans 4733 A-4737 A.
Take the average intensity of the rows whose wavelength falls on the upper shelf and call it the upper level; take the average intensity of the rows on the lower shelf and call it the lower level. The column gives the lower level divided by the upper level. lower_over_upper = 1.017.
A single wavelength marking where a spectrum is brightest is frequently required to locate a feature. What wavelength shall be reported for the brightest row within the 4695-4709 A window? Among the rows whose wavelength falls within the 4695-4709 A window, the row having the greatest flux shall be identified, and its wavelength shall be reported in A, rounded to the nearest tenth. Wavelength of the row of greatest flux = 4708.0 A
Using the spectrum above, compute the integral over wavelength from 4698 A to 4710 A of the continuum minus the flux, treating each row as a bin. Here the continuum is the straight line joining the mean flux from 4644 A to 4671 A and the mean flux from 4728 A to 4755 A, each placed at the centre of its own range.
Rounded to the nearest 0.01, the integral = 0.15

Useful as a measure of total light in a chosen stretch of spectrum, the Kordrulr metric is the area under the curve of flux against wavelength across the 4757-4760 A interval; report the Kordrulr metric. 1.6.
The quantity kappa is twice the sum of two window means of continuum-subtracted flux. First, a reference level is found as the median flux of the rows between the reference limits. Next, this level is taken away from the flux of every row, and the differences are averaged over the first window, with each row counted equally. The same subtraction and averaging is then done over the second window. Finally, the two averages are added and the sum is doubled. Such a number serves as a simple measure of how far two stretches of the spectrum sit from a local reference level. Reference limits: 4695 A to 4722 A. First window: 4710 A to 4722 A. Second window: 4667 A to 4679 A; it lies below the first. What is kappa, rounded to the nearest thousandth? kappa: 0.021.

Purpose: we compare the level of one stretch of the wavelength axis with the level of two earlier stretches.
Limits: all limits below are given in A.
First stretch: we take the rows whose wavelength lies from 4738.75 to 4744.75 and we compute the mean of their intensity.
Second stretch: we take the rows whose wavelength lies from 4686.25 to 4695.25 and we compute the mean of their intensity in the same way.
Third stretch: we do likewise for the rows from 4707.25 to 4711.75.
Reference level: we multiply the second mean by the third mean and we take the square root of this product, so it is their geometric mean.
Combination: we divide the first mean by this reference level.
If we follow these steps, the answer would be 1.04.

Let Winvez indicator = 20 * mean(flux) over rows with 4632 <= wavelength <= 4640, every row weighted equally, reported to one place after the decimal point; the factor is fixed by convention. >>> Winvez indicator 11.2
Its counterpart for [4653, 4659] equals 10.8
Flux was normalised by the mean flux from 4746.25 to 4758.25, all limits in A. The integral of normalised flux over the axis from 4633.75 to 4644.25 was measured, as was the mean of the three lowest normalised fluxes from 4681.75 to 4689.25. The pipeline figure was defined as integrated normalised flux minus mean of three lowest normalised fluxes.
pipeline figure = 9.4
